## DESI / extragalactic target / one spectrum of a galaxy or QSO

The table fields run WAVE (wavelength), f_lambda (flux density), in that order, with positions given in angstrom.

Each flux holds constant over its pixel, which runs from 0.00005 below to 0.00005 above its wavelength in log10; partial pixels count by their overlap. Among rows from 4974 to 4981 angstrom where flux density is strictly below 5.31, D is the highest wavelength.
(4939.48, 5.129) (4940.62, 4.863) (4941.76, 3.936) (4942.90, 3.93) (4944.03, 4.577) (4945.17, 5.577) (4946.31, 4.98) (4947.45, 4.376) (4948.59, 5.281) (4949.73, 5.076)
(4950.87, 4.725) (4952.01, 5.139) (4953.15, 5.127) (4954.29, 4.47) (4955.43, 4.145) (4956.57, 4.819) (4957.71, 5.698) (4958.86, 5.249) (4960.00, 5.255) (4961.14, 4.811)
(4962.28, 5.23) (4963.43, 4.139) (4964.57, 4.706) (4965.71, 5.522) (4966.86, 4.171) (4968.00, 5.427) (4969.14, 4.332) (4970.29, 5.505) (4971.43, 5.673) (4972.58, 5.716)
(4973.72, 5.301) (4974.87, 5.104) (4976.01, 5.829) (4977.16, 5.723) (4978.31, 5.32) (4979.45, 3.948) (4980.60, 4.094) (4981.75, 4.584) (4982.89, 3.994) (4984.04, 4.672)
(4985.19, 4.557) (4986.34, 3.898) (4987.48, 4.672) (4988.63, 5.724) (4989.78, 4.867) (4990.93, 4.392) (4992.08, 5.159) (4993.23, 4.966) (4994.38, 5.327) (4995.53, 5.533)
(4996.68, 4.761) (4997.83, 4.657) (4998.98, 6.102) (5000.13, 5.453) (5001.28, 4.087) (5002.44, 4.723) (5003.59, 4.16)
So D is 4980.60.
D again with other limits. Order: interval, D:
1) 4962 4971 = 4969.14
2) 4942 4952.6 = 4952.01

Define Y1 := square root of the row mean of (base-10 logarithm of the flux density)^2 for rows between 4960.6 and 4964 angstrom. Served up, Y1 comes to 0.67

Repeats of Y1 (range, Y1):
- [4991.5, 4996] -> 0.72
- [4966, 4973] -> 0.71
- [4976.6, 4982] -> 0.67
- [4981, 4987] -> 0.64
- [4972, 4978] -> 0.74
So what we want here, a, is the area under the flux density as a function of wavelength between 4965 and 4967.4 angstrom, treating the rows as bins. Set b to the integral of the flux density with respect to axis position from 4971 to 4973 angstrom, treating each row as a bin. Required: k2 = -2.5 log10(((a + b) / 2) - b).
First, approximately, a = 11.6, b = 11.4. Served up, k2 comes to 2.2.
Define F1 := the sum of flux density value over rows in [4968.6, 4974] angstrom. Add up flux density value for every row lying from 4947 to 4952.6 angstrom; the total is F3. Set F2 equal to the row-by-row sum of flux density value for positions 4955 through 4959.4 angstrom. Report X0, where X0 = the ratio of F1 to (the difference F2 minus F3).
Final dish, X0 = -6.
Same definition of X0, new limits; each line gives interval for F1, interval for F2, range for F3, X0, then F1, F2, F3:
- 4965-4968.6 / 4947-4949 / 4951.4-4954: -25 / 15.1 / 10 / 10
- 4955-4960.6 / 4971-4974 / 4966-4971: -9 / 25.2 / 17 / 19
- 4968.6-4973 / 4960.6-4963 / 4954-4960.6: -1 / 21.2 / 10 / 30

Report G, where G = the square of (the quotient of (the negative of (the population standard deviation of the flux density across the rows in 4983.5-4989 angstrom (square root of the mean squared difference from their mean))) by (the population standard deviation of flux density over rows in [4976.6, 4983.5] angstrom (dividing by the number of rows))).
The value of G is 0.7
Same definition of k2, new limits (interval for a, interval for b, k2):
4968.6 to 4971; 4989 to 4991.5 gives 2.9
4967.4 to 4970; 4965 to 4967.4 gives 0.5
